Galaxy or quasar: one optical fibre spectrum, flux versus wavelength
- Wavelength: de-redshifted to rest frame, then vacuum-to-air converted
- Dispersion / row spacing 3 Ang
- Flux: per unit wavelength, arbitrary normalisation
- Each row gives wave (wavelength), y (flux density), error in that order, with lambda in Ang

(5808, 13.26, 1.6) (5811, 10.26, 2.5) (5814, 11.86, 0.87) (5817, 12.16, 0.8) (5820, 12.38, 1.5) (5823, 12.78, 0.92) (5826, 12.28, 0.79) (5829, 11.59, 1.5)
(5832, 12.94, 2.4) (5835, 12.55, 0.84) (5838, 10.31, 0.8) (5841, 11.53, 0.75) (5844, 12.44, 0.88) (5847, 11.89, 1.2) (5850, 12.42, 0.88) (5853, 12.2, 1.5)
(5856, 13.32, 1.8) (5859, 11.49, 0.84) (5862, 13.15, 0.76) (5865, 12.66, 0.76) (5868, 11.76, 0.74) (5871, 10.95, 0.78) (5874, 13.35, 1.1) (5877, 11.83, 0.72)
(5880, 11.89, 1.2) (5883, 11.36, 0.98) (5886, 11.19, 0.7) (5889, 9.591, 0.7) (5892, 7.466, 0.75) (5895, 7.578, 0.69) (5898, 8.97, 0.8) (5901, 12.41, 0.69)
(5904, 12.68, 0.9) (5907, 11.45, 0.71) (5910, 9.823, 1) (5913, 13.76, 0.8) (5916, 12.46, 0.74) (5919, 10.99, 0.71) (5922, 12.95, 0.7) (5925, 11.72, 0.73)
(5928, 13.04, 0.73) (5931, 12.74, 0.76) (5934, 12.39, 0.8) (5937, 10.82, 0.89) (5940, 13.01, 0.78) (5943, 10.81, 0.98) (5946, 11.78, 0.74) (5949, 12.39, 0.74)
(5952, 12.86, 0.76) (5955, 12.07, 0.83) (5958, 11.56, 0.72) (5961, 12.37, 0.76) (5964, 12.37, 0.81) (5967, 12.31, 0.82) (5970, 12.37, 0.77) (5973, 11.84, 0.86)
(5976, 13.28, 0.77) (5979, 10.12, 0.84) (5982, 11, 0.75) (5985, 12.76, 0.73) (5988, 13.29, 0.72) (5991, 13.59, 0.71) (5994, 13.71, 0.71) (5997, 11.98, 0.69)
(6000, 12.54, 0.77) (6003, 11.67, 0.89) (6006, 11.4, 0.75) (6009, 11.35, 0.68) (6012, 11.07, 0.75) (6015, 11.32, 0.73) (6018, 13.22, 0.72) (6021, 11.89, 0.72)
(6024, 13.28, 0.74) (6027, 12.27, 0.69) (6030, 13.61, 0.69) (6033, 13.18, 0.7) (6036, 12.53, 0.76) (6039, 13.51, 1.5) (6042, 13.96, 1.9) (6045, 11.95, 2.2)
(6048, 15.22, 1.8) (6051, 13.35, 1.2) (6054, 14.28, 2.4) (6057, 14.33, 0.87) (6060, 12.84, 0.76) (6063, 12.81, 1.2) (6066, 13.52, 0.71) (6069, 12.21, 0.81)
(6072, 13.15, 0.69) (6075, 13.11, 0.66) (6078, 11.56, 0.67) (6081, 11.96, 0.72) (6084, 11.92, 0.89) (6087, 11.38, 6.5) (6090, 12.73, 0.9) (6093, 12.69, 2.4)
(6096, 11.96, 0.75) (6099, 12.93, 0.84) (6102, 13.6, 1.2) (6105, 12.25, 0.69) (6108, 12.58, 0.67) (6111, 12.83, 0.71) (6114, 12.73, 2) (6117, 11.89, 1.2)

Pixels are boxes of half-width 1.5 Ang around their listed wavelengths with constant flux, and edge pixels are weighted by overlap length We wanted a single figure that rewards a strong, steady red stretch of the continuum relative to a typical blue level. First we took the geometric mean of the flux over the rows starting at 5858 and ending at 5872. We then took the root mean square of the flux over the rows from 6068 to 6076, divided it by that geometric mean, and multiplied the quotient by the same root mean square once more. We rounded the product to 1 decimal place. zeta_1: 13.7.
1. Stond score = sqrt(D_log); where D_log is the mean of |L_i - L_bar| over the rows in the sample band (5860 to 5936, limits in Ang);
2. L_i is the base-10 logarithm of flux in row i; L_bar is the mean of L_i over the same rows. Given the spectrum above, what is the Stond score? 0.227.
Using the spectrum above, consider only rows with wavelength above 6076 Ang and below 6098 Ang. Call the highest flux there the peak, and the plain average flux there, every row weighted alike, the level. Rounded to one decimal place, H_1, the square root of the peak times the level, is 12.4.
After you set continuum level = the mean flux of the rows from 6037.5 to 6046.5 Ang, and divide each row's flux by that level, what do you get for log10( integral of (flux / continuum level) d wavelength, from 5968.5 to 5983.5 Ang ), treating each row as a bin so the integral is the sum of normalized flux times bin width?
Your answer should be 1.126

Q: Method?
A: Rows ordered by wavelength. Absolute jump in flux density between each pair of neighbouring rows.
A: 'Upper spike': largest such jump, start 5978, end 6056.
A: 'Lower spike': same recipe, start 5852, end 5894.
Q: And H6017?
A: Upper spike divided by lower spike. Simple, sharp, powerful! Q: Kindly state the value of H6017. 1.4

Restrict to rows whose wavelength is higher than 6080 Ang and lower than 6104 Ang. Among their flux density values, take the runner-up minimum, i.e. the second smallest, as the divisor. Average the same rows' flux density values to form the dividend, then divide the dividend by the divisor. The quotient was 1.040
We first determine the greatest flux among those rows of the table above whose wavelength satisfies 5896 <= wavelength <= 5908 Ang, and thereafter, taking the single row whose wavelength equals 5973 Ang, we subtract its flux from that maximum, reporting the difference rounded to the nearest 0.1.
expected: 0.8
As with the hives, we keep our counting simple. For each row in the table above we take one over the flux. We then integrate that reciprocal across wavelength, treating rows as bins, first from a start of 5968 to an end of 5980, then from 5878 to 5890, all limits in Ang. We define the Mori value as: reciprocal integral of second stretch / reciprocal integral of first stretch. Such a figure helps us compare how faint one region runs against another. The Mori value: 1.08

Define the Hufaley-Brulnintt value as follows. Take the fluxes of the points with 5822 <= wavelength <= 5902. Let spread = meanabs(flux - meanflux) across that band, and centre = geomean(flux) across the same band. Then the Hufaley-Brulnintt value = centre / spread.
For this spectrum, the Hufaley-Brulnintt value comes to 10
